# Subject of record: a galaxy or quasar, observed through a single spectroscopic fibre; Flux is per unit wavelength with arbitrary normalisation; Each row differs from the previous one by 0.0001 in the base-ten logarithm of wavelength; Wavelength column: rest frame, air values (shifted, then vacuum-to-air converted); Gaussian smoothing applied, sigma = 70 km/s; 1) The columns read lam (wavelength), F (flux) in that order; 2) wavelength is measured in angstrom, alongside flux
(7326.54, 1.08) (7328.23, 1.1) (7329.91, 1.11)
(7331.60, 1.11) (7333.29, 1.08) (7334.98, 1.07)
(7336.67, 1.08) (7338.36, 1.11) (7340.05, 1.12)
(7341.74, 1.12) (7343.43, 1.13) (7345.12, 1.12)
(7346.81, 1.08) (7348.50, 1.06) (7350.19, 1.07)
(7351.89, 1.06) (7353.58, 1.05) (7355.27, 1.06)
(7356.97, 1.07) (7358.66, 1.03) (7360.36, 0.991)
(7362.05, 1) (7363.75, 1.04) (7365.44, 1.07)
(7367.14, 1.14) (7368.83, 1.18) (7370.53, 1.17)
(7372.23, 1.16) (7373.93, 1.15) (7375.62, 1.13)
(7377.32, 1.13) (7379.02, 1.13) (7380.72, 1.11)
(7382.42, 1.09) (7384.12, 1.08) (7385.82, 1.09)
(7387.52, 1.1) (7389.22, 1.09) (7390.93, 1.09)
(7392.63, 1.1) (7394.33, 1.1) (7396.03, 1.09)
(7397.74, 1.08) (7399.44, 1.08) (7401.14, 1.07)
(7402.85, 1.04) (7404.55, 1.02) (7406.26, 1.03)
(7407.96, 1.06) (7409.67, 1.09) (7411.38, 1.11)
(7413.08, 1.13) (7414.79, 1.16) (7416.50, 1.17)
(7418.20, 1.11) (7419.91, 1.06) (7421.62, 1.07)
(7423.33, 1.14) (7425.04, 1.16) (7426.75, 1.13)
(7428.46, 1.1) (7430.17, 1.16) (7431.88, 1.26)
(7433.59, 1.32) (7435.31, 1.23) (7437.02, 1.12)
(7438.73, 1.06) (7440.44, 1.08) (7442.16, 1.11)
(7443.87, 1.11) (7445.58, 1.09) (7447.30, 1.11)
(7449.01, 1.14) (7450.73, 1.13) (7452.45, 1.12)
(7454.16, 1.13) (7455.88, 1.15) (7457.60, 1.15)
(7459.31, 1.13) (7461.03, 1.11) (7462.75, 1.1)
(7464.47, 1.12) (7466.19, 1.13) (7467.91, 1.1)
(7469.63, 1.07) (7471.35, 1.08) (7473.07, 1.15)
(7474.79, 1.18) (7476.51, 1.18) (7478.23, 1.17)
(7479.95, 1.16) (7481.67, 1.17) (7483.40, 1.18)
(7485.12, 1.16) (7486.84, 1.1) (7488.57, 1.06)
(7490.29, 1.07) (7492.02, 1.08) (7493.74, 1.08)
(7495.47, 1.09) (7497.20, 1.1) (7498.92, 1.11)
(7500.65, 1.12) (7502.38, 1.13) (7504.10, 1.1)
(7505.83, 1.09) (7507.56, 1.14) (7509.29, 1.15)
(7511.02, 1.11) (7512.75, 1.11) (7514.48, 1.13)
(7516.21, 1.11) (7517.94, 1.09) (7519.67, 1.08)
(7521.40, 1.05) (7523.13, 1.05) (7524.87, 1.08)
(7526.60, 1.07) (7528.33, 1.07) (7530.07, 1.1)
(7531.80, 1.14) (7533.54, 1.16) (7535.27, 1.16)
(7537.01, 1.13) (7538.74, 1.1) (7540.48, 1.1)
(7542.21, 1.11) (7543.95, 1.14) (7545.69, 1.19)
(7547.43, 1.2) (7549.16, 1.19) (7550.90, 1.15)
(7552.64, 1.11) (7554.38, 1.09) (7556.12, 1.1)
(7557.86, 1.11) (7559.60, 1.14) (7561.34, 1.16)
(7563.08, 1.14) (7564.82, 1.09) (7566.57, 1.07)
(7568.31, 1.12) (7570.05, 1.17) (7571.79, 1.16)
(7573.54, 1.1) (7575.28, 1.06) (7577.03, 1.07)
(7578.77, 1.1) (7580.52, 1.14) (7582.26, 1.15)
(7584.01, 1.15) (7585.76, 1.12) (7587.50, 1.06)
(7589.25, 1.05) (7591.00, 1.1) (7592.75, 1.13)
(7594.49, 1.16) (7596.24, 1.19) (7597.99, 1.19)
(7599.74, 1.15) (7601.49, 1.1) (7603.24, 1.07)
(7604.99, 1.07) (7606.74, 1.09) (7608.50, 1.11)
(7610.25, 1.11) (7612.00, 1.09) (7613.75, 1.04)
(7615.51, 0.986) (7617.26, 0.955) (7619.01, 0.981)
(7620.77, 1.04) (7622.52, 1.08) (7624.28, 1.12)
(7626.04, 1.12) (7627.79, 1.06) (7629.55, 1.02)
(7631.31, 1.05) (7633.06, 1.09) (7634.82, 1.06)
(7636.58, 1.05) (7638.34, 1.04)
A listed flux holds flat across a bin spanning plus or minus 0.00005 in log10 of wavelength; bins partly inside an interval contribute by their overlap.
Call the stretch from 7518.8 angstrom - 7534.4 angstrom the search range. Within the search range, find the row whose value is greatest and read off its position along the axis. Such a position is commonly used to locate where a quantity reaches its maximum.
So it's 7533.54 angstrom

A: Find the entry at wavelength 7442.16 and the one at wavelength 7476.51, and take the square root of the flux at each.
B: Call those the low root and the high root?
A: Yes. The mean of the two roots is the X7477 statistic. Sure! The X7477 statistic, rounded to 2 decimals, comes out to 1.07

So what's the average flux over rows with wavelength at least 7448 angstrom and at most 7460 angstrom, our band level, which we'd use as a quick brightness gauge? 1.14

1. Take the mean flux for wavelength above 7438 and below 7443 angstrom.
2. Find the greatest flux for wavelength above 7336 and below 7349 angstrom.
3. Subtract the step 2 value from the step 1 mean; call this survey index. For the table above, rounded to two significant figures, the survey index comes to -0.047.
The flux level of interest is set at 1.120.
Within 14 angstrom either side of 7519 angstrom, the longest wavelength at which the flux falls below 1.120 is 7530.07 angstrom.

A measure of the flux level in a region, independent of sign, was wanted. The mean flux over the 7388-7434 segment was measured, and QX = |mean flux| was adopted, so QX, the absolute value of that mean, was 1.11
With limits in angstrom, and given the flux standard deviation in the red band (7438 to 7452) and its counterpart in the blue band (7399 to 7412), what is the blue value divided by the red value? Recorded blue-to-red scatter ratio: 1.2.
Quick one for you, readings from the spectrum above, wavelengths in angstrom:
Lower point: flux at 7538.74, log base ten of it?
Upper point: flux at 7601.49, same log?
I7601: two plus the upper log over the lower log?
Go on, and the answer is 3.0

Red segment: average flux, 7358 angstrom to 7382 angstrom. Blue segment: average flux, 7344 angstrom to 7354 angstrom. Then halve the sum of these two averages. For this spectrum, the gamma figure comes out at 1.09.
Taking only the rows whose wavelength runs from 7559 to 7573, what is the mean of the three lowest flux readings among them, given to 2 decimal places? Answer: 1.09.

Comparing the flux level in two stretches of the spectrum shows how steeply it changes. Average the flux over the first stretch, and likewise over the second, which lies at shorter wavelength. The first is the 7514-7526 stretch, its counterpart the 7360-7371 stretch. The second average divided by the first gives 1.00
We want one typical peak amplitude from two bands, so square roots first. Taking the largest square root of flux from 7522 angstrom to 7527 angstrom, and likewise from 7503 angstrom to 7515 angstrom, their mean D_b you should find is 1.06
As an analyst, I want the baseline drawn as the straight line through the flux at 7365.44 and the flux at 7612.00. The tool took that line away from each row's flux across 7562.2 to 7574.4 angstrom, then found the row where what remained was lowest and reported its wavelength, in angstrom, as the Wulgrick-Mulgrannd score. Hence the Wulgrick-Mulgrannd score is 7566.57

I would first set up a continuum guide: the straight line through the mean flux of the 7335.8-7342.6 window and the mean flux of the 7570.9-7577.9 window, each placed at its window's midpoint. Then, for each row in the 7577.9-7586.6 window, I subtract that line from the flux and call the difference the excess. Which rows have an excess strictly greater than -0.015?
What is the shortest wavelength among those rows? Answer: 7578.77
